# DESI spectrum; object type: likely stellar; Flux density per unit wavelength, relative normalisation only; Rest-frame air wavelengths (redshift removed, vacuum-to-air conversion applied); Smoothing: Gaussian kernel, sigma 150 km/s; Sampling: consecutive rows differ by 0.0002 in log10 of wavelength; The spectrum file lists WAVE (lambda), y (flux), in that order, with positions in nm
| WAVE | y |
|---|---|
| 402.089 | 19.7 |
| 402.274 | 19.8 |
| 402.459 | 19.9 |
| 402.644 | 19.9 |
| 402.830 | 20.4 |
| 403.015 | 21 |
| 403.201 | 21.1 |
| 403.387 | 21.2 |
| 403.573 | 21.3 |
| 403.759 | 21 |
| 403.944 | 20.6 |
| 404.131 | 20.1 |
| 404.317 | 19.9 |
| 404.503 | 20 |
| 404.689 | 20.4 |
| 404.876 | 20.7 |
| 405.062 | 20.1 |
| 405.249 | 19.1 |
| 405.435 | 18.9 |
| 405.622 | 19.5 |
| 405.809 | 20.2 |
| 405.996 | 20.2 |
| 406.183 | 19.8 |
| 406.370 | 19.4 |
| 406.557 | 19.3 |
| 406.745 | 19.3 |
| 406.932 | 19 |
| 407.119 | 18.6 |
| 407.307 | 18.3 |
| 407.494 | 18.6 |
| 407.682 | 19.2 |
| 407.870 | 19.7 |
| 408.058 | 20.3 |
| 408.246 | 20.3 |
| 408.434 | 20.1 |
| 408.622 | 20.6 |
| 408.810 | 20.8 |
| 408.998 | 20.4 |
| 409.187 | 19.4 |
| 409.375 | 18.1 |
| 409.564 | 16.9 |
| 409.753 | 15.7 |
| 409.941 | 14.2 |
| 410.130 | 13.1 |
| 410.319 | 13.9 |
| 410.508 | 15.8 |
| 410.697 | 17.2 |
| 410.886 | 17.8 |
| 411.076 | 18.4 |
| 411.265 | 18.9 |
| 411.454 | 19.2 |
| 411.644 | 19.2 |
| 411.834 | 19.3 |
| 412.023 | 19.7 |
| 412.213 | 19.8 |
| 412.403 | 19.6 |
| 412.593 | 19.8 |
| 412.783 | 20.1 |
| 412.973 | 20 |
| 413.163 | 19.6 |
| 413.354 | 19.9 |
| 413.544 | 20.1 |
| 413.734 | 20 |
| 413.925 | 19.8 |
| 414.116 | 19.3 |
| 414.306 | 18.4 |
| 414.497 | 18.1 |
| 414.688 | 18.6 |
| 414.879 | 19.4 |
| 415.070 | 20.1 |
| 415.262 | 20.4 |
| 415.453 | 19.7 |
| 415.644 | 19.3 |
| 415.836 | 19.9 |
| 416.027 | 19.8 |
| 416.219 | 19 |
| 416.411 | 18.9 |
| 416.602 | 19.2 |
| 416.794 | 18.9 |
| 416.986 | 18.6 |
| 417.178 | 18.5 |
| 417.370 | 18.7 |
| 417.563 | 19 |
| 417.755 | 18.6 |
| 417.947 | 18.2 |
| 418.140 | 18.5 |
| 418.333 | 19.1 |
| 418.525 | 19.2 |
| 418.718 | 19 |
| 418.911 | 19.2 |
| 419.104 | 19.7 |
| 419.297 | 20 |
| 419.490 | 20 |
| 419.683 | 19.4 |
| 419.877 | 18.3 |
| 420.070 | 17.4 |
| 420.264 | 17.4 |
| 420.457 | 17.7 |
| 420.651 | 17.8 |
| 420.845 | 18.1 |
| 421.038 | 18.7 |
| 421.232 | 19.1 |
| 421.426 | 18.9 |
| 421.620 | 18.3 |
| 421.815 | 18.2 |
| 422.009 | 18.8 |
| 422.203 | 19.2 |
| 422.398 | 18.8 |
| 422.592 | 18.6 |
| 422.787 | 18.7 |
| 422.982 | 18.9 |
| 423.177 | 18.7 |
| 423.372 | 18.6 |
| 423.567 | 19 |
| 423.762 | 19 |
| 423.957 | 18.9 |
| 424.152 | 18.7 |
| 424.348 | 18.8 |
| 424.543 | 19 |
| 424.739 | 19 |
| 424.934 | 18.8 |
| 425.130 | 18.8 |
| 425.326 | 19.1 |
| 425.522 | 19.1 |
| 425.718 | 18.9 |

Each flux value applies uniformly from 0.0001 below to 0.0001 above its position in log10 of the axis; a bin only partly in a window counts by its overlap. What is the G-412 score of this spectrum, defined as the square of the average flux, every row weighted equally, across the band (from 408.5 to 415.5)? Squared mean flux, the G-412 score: 349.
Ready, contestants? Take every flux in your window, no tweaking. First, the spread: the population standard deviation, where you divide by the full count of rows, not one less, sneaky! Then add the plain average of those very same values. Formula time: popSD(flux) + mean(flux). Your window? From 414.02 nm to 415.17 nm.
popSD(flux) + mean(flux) 19.7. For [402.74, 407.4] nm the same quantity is 20.8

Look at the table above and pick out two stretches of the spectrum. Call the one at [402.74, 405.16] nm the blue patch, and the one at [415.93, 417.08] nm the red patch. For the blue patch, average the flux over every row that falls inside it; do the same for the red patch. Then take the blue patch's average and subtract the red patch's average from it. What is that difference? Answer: 2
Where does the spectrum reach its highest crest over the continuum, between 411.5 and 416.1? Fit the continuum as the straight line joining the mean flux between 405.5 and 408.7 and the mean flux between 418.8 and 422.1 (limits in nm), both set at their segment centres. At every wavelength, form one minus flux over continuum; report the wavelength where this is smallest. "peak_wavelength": 415.262 nm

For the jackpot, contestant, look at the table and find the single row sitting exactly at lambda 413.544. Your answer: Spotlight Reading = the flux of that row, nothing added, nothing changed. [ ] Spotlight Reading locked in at 20.1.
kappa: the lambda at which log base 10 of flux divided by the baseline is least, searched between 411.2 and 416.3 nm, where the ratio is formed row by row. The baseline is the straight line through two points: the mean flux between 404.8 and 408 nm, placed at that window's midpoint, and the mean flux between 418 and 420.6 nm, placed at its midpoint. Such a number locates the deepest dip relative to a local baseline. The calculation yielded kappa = 414.497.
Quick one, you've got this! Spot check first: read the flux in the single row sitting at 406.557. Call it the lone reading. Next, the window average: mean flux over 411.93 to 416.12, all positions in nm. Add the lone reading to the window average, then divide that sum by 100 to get 0.389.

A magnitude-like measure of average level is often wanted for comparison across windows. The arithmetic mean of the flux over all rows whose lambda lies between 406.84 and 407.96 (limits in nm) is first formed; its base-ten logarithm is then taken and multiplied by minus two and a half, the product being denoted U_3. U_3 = -3.19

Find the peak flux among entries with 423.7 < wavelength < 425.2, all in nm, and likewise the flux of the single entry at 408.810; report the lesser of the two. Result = 19.0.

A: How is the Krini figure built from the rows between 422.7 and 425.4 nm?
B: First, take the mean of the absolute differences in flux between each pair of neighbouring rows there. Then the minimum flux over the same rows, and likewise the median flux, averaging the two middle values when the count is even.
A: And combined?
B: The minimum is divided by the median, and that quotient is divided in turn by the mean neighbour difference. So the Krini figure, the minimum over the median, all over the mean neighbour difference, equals 6.4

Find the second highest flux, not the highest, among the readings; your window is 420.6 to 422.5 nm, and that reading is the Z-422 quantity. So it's 19.1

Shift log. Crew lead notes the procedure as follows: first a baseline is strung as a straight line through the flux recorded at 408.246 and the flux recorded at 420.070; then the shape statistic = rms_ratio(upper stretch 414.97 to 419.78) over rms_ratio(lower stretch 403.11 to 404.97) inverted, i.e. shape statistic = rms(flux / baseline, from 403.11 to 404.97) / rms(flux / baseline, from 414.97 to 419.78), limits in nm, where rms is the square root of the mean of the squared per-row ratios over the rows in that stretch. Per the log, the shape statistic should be 0.91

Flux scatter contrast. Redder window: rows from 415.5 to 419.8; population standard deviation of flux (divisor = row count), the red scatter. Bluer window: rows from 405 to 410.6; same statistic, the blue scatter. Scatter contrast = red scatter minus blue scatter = -1.5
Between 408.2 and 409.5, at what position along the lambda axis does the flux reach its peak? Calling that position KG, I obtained 408.810 nm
